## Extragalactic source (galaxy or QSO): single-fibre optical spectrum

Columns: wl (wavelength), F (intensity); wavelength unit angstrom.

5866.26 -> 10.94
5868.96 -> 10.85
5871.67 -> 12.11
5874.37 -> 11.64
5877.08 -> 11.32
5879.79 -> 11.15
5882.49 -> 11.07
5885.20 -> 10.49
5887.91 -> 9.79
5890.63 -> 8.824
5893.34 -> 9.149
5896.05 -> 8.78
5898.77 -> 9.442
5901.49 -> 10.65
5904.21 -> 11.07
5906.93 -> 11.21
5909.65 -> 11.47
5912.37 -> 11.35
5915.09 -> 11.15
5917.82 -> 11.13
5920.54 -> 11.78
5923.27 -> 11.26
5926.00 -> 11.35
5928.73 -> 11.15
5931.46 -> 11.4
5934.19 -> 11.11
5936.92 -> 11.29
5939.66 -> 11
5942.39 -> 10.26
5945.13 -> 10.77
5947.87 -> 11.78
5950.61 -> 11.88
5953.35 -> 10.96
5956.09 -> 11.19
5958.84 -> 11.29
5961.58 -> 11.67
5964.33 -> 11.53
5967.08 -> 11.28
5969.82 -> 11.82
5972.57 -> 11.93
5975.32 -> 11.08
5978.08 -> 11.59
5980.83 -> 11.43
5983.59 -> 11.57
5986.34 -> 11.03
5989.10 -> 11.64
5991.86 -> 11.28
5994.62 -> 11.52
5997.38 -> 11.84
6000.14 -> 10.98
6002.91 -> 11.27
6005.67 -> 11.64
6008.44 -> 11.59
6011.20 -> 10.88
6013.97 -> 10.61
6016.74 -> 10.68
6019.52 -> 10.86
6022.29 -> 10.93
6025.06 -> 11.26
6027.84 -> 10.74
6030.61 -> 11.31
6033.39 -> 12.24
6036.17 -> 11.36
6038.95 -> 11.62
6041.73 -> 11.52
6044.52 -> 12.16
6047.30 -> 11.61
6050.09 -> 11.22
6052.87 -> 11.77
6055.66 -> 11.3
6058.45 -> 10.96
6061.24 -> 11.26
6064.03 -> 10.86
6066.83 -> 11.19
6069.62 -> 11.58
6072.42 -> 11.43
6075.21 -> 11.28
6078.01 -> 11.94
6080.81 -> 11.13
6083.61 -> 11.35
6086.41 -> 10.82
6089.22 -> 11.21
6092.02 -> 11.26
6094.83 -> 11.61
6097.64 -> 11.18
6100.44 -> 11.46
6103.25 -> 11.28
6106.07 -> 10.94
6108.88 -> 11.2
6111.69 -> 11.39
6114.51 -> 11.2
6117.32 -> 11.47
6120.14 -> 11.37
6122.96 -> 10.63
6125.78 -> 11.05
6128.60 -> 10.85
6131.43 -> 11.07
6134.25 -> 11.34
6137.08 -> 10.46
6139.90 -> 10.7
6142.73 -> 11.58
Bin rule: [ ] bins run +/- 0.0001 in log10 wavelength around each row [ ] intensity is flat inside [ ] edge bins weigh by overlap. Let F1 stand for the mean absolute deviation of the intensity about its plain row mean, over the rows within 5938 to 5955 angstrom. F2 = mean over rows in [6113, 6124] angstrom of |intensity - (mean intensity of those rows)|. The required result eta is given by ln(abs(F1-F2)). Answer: -1.5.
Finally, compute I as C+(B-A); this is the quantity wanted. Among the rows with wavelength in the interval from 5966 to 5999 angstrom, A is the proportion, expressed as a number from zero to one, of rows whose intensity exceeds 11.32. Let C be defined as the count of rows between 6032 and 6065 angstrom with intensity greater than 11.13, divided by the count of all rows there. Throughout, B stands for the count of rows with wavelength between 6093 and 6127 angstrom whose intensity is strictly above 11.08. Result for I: 9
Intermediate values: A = 0.67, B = 9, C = 0.83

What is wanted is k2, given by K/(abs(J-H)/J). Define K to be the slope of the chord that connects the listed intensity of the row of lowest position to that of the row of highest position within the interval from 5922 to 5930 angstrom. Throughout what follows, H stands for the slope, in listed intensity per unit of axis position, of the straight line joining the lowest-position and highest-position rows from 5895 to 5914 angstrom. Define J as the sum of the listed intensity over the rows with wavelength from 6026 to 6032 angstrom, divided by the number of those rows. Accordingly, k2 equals -0.02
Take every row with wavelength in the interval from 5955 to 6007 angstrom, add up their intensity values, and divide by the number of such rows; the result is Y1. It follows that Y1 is 11.45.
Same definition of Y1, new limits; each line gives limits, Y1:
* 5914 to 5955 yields 11.22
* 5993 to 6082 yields 11.33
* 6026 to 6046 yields 11.56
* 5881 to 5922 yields 10.49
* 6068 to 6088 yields 11.36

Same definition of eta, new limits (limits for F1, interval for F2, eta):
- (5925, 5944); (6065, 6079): -3.3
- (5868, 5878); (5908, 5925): -1.5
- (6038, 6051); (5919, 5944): -3.0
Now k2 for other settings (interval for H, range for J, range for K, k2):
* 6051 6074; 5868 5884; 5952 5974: 0.05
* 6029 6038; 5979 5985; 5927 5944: -0.07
